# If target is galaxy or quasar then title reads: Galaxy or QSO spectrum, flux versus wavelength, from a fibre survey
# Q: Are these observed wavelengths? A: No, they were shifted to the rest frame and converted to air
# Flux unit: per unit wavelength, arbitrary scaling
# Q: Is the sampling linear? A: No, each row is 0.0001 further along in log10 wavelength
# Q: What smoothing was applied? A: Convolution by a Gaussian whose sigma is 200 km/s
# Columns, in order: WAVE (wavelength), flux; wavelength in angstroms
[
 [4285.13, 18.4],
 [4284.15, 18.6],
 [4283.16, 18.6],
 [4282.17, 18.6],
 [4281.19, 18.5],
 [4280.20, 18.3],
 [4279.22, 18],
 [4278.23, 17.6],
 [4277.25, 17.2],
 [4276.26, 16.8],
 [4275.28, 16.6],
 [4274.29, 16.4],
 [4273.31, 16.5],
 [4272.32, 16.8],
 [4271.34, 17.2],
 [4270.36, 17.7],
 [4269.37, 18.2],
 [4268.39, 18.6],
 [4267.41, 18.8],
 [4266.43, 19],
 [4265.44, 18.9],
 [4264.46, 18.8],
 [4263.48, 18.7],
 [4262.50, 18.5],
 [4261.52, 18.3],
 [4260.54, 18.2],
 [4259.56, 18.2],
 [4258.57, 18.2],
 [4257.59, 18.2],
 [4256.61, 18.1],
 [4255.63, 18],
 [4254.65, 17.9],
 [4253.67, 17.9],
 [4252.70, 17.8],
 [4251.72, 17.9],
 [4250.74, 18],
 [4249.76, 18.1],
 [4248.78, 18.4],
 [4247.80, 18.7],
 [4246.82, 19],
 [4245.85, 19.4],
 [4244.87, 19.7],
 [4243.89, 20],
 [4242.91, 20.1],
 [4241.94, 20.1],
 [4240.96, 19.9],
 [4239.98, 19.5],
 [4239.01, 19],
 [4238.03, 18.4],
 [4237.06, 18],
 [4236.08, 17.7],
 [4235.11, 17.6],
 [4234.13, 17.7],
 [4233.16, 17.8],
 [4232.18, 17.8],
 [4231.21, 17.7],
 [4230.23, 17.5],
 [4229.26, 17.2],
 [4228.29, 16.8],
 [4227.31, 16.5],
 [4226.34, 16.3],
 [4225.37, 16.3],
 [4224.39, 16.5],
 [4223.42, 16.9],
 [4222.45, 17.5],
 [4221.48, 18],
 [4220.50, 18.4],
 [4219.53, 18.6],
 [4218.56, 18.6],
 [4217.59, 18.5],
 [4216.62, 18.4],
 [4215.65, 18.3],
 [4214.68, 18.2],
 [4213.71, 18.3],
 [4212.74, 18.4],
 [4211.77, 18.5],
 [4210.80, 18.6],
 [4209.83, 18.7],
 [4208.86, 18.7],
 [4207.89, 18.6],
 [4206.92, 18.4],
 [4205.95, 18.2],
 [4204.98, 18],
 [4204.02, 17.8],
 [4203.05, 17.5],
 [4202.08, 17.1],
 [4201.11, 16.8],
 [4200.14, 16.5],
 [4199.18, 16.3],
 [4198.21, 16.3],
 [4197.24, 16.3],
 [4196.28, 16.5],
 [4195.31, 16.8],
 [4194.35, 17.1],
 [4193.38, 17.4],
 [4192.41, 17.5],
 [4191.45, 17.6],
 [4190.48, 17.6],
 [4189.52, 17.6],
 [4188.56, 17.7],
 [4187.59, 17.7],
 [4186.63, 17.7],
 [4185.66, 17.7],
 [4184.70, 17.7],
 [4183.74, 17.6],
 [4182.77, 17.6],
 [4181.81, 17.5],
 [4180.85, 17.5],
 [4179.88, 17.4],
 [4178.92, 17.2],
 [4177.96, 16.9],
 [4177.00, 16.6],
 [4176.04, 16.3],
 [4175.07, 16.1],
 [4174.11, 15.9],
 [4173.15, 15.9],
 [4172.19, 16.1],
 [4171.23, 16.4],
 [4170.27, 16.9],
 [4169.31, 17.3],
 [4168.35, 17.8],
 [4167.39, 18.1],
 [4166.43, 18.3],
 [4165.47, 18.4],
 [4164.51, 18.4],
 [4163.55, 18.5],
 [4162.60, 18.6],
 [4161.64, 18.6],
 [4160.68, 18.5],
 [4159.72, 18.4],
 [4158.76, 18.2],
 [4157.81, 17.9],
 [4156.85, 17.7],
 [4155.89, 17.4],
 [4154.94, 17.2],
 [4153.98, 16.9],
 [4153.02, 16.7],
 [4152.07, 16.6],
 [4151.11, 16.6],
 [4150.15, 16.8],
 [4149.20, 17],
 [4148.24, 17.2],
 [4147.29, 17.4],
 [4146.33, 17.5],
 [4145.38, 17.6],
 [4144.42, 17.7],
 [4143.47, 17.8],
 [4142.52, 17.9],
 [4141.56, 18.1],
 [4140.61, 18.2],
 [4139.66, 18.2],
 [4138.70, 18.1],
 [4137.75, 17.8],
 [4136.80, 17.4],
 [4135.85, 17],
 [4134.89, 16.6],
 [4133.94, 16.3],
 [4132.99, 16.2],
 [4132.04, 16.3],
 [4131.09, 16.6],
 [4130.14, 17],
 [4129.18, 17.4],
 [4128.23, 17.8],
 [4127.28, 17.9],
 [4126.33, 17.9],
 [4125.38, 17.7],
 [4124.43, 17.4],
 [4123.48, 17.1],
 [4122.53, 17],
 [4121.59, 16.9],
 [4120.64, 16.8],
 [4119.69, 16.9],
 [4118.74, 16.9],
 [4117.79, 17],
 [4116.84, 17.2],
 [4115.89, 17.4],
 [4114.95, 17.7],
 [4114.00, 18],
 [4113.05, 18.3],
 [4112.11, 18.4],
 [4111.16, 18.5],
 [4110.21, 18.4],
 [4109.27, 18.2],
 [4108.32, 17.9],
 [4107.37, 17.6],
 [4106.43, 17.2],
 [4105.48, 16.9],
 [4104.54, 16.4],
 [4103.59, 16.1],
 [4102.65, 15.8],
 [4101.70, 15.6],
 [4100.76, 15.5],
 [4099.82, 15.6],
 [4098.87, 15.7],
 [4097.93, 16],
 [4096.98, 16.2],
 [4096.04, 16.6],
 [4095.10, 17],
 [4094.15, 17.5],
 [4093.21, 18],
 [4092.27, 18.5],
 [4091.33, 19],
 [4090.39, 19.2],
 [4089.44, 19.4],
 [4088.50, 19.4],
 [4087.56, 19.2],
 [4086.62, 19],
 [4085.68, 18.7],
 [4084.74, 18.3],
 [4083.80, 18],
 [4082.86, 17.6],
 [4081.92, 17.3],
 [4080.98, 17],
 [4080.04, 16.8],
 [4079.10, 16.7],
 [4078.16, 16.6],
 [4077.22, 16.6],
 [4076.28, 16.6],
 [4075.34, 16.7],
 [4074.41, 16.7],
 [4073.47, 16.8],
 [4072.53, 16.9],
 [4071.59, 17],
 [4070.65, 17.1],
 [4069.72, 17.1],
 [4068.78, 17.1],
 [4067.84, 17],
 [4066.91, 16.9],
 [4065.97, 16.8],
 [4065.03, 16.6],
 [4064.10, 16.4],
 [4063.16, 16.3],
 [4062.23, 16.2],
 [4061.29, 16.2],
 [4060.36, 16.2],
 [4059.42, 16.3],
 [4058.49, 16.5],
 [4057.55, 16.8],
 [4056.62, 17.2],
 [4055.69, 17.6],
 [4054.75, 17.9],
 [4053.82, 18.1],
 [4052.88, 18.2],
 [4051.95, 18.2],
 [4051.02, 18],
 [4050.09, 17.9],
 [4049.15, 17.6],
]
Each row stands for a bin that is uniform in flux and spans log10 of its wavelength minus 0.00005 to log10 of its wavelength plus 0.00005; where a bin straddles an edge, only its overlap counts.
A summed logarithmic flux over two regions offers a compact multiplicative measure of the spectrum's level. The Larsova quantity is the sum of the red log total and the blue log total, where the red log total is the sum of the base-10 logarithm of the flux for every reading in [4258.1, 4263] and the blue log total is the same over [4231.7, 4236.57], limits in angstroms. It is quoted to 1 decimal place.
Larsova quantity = 12.6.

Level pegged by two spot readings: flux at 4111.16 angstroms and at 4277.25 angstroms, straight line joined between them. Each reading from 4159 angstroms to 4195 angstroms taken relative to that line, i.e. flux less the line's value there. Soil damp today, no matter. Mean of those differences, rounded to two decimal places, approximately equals -0.52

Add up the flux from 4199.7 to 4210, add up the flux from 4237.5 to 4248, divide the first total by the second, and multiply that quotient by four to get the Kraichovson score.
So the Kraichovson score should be 3.67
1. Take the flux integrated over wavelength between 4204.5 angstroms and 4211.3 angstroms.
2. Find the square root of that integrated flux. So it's 11.2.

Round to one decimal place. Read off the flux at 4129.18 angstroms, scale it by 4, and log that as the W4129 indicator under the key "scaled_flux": 69.6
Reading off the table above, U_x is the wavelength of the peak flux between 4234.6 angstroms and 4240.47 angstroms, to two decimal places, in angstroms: 4239.98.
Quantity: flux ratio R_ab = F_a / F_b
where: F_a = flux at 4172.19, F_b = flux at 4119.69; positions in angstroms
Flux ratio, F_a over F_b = 0.95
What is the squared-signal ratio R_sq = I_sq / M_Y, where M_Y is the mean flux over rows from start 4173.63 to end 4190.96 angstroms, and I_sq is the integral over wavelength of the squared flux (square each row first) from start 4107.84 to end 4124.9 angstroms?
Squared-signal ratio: 305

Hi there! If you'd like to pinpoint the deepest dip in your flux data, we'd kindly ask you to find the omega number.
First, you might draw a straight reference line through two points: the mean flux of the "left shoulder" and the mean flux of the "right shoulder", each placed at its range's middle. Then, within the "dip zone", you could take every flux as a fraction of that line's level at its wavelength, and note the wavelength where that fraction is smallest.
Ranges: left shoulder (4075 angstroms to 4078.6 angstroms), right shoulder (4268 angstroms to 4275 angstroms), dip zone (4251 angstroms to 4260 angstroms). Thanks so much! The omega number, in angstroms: 4252.70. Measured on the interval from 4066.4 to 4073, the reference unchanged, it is 4072.53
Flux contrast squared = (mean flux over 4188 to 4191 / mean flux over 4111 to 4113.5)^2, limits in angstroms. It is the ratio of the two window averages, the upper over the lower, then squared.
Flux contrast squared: 0.92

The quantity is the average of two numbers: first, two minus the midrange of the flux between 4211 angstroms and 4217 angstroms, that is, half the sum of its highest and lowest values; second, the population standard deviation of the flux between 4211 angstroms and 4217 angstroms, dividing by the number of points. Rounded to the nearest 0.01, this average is -8.13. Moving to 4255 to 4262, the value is -8.03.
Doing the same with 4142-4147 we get -7.78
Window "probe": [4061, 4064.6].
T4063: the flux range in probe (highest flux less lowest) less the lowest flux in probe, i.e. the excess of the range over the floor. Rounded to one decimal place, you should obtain -16.0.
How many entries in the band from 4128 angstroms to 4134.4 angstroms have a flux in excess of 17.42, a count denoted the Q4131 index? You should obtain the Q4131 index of 1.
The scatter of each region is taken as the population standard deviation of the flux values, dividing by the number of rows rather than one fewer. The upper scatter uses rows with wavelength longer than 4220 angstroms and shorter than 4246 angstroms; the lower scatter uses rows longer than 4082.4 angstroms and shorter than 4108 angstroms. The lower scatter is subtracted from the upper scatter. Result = -0.11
